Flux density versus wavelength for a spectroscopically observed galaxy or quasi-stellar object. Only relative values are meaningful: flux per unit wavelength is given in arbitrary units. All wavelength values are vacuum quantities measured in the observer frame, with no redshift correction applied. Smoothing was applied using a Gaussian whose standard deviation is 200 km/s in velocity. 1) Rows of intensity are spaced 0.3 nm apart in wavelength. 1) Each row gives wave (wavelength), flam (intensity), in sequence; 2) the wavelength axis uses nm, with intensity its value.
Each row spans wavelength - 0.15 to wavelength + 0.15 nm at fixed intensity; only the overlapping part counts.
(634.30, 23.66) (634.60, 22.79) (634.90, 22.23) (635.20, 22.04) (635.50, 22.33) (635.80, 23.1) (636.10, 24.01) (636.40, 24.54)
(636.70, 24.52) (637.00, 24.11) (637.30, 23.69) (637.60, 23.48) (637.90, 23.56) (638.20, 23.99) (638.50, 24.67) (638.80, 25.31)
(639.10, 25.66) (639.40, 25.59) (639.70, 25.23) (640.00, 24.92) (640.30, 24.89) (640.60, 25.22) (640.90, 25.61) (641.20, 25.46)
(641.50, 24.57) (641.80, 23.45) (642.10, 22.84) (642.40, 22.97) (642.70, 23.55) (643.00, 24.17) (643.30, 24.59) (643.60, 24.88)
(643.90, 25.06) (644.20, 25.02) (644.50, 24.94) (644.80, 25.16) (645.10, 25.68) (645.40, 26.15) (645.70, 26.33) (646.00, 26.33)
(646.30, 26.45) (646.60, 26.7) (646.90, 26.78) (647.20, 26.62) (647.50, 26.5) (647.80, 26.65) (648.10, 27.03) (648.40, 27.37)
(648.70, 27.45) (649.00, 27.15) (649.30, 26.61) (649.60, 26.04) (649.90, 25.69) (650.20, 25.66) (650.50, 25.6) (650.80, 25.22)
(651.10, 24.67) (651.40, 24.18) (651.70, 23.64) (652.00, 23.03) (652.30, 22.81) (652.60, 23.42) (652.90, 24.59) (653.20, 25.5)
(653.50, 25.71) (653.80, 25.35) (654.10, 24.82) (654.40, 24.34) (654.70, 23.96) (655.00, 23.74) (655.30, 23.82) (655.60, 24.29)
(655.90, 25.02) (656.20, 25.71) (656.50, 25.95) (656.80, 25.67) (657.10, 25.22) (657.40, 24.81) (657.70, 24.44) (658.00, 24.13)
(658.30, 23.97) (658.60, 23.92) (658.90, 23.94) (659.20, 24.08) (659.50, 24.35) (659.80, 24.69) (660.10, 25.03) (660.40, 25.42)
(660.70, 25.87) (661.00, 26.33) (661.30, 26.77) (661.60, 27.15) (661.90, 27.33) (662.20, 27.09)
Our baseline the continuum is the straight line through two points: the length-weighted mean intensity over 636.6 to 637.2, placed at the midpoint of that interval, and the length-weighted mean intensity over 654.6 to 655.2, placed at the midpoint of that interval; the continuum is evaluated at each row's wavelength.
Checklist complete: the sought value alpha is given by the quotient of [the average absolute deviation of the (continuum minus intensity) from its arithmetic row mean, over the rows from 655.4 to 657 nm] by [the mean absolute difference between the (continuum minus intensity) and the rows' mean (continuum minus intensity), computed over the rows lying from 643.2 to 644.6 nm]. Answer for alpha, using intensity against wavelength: 3.9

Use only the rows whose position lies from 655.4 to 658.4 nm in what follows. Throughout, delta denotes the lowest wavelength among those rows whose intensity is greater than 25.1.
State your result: 656.20 nm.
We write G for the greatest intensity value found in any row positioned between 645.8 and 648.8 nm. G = 27.45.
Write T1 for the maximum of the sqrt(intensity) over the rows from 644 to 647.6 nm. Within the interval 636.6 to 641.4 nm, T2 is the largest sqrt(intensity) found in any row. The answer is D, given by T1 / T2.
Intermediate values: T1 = 5.17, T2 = 5.07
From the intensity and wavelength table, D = 1.02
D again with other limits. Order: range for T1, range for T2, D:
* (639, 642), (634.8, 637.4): 1.02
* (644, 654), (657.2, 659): 1.05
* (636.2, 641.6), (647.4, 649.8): 0.97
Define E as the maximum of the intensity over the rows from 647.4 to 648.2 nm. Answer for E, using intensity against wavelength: 27.03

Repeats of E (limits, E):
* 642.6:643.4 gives 24.59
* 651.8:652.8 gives 23.42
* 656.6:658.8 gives 25.67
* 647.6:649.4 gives 27.45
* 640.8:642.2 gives 25.61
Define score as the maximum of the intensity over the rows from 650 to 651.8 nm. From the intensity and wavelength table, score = 25.66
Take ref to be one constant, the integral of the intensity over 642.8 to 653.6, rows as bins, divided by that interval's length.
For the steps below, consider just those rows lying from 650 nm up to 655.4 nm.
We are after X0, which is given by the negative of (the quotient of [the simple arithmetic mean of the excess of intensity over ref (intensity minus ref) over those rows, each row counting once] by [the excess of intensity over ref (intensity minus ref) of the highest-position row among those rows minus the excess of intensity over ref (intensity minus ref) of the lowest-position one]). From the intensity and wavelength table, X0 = -0.6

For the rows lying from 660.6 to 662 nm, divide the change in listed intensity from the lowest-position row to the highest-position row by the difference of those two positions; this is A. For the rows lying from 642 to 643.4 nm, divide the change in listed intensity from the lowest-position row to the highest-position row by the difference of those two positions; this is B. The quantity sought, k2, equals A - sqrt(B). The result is 0.0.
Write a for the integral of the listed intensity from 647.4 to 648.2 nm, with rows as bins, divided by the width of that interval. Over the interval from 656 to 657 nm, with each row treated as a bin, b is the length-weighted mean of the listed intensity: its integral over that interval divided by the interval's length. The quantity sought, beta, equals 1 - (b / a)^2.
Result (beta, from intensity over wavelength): 0.07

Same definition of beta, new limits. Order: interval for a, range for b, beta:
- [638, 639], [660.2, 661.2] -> -0.10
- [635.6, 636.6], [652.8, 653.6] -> -0.12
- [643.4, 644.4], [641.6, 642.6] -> 0.14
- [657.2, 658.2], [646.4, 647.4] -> -0.19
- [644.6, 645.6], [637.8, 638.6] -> 0.12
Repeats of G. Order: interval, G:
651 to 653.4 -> 25.5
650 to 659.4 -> 25.95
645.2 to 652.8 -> 27.45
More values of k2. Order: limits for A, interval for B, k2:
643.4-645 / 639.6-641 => -0.3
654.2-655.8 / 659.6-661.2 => -1.2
